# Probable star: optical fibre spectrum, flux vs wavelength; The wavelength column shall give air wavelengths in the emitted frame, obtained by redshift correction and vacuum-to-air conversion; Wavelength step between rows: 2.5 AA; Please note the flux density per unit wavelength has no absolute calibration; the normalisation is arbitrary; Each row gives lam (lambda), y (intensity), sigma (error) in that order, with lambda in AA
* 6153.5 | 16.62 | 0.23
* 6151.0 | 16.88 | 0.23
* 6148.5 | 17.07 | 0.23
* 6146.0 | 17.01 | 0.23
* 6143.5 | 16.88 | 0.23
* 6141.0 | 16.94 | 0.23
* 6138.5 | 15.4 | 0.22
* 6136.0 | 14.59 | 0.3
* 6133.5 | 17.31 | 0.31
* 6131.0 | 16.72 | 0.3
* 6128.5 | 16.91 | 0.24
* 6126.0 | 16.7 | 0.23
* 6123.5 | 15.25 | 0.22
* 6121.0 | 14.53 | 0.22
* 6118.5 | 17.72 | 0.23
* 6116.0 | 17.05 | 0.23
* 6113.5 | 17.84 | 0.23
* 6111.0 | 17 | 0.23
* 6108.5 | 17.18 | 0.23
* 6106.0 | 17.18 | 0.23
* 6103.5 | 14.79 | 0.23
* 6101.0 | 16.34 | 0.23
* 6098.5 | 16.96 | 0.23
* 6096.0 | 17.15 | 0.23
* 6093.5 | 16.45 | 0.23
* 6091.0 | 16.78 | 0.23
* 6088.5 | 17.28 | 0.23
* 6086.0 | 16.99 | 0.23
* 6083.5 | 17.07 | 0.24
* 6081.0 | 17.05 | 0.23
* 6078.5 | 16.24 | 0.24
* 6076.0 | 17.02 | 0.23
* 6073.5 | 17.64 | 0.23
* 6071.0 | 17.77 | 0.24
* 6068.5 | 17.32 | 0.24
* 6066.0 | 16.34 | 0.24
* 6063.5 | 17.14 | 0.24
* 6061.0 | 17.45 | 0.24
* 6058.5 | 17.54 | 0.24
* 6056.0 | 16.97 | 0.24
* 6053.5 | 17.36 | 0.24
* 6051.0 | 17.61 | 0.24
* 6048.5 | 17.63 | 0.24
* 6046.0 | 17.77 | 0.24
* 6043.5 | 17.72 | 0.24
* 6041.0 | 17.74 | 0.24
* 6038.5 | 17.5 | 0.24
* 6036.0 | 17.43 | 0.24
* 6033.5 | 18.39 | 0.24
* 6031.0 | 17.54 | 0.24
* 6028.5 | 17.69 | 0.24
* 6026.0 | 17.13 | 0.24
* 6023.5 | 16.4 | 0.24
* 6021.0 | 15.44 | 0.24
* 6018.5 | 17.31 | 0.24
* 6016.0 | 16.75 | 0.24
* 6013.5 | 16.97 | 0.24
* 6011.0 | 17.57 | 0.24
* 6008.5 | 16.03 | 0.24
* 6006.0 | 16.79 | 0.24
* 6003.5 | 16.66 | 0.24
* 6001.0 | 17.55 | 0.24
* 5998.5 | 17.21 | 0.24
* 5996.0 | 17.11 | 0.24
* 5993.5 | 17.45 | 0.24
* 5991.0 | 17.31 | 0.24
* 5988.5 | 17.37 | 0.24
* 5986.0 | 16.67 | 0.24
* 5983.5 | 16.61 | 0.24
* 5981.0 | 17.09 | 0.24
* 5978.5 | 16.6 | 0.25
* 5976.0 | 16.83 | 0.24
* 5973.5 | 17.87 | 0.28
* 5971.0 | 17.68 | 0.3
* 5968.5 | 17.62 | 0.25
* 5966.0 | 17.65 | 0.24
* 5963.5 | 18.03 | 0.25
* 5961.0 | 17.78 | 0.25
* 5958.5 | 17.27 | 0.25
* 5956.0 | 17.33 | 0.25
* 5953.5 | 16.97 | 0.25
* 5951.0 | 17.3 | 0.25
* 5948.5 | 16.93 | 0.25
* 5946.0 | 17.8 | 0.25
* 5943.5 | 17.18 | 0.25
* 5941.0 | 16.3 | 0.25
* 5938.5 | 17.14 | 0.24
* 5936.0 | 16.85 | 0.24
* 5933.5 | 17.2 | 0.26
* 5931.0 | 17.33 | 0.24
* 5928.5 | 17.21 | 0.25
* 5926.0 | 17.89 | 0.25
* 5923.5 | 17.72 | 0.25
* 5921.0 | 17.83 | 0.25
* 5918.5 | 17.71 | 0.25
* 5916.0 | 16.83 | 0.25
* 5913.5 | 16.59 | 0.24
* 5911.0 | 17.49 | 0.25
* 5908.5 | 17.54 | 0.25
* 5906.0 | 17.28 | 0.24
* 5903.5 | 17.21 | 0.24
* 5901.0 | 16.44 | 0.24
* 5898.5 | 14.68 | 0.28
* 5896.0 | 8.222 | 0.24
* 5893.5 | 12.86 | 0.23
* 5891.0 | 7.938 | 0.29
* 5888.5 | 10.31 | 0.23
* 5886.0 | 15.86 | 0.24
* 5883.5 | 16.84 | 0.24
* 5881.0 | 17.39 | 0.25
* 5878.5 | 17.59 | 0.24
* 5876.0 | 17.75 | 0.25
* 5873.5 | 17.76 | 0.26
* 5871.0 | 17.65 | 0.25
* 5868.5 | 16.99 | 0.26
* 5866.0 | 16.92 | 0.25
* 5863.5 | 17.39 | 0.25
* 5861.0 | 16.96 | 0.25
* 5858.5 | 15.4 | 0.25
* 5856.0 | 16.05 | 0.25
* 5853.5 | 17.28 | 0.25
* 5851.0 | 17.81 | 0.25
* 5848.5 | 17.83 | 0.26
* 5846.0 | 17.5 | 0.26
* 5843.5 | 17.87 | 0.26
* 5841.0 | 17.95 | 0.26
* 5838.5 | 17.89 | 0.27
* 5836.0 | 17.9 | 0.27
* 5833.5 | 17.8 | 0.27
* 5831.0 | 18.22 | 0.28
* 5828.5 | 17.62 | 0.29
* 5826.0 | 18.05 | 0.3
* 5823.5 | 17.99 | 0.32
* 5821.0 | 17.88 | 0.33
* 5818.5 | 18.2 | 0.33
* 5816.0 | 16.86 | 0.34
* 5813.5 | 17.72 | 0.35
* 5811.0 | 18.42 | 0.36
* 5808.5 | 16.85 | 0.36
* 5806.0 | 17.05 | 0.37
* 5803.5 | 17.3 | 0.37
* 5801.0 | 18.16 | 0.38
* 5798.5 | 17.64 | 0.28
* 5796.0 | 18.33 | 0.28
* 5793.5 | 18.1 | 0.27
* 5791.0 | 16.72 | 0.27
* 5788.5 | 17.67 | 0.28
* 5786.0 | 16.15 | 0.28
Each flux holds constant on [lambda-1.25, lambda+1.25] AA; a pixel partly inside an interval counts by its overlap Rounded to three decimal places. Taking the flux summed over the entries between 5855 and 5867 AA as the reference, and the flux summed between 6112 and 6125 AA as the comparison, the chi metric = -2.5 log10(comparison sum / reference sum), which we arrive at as 0.004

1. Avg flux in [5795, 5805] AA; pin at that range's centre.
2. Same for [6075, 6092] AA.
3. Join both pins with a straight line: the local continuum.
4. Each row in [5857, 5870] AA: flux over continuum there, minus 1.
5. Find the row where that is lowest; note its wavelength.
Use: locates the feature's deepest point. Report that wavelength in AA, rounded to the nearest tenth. 5858.5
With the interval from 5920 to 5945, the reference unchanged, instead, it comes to 5941.0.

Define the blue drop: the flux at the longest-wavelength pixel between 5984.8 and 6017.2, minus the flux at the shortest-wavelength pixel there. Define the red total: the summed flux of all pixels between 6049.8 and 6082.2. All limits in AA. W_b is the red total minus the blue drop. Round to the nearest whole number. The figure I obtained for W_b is 223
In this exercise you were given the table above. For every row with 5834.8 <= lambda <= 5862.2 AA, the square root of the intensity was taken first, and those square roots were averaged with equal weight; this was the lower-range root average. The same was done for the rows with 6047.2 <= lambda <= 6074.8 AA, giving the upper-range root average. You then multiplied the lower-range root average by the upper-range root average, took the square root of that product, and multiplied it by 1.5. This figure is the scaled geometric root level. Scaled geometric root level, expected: 6.24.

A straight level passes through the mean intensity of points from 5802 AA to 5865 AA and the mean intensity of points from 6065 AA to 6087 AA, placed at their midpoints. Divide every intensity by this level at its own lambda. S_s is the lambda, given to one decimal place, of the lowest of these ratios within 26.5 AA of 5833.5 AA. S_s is 5858.5 AA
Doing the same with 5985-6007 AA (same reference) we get 5986.0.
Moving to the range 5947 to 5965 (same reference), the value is 5948.5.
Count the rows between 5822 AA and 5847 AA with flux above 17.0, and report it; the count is 10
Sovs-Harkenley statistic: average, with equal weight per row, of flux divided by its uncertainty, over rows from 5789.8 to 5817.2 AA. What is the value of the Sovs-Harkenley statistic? 54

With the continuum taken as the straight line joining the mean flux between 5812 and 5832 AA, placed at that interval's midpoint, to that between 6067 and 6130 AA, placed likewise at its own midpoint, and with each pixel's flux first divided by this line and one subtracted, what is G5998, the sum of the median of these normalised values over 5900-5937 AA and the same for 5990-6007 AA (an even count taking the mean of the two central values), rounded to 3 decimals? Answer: -0.010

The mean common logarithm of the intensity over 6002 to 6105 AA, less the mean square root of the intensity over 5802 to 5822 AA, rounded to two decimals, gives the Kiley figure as -2.96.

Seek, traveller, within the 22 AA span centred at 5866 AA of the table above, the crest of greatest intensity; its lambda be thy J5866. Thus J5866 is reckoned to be 5873.5 AA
